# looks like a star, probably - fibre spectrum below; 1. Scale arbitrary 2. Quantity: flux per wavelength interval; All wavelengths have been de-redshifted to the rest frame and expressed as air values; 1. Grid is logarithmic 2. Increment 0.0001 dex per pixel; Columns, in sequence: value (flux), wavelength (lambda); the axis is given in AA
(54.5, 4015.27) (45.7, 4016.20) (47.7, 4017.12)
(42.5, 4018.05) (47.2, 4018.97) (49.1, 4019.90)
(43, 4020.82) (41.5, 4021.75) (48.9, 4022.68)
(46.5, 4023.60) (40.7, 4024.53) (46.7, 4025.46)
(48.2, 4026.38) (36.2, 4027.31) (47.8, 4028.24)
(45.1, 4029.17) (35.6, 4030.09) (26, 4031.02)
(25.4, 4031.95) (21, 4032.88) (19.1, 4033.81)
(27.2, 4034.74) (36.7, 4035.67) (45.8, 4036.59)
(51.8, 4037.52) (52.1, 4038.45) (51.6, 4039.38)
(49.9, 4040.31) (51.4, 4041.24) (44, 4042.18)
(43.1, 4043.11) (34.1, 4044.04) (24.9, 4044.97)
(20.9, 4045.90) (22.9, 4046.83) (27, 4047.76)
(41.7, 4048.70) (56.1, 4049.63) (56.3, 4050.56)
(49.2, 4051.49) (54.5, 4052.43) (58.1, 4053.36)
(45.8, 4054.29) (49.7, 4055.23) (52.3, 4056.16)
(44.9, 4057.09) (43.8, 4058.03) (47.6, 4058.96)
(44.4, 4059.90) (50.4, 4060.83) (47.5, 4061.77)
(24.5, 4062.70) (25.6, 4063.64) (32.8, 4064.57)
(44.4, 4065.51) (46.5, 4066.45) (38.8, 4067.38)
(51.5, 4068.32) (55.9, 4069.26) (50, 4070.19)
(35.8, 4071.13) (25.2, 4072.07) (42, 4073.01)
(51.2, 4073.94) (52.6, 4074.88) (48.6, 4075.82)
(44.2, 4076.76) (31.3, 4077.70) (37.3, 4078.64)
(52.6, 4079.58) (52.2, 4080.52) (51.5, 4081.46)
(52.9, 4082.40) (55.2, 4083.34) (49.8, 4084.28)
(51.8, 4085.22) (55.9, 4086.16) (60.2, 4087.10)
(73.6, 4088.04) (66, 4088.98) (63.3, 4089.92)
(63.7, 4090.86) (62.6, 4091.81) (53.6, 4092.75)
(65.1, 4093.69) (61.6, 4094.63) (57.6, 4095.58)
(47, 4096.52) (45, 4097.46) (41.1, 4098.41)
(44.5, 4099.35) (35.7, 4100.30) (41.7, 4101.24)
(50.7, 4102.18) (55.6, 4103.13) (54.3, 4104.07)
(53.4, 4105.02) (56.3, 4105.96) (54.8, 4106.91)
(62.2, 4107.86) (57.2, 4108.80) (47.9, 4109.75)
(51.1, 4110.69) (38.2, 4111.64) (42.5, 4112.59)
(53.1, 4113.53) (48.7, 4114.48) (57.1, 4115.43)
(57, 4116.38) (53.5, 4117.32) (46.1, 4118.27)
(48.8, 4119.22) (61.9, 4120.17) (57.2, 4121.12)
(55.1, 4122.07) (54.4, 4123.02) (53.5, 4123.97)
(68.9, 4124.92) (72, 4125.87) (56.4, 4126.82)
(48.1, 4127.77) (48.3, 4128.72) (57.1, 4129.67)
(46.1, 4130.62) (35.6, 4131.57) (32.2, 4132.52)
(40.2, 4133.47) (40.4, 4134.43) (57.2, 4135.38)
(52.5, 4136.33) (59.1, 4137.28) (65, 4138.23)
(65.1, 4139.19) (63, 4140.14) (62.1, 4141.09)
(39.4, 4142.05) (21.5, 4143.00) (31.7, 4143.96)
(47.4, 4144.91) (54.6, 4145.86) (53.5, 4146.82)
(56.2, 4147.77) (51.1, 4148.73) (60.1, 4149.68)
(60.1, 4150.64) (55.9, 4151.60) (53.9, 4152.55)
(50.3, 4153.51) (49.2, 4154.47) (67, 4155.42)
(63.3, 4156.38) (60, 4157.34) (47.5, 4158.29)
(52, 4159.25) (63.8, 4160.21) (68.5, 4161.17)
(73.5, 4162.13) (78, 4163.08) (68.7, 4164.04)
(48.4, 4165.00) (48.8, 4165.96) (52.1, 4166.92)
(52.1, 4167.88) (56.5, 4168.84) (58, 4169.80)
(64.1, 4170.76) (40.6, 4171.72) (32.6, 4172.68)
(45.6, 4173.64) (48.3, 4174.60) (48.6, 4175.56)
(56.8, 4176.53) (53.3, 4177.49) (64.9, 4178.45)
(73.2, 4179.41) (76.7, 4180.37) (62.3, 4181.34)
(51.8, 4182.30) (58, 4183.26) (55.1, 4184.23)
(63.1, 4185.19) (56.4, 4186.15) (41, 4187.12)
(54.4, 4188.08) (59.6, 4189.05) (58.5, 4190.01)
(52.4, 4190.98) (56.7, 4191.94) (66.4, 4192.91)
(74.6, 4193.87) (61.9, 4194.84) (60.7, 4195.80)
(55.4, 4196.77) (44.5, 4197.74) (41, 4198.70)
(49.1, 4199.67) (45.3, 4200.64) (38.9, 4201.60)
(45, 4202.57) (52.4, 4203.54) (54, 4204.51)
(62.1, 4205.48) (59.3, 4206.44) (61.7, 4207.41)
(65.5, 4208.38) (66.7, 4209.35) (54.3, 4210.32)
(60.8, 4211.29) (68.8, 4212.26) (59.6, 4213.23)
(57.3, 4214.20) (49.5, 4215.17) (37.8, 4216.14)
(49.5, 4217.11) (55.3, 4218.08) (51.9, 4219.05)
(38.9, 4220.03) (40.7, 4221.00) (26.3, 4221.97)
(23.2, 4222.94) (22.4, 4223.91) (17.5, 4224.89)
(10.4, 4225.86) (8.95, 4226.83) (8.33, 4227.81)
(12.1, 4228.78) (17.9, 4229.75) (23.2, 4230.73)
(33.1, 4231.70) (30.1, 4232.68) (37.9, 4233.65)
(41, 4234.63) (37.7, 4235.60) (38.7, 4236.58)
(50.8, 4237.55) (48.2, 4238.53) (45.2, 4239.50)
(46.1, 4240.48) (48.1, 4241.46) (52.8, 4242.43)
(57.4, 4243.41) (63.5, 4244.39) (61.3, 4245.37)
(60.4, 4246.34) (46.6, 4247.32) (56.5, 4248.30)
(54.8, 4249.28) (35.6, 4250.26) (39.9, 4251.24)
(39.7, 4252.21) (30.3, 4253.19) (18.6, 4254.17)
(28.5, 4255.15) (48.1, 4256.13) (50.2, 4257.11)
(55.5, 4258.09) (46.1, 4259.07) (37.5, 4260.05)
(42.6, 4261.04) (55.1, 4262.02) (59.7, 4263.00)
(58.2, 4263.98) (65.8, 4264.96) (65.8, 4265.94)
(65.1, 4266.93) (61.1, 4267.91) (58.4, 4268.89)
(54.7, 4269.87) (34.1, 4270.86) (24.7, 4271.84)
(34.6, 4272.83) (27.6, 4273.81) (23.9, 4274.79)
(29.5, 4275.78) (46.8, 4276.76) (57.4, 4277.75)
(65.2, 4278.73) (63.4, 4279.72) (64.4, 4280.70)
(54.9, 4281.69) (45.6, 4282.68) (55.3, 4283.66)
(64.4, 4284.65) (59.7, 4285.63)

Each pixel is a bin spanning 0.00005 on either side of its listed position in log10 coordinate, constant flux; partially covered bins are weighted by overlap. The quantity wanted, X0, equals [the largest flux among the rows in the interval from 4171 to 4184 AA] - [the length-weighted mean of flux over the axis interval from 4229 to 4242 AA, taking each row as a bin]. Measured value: 39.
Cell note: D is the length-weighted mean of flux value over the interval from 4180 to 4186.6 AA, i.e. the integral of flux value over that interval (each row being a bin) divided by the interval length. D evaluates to 60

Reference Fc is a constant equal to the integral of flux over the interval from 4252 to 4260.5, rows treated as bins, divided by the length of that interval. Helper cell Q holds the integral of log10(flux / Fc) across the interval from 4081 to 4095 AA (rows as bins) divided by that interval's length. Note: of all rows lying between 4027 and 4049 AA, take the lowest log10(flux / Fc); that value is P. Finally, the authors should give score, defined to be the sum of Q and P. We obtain -0.14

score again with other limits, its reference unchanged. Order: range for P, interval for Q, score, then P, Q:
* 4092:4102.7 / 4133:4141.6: 0.10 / -0.04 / 0.15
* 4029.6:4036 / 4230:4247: -0.27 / -0.31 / 0.04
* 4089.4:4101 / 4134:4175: 0.09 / -0.04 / 0.13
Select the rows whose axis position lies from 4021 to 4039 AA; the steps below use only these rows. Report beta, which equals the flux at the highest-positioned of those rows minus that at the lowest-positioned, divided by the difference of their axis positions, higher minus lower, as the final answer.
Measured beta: 0.63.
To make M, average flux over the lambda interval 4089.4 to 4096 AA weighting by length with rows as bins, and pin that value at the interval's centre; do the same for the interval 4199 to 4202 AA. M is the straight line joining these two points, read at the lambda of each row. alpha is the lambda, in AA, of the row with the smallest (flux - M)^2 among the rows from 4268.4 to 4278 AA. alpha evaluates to 4270.86 AA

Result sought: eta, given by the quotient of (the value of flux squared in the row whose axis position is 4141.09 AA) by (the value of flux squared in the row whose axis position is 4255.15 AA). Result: 4.7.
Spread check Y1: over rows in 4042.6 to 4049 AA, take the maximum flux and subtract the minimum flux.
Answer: 22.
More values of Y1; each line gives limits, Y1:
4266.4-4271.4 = 31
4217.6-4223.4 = 32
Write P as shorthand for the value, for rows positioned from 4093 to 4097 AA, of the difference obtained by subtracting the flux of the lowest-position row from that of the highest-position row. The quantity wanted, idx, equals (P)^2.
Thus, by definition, 328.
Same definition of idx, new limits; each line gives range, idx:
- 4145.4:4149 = 12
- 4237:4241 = 22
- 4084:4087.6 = 108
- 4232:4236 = 58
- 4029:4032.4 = 388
